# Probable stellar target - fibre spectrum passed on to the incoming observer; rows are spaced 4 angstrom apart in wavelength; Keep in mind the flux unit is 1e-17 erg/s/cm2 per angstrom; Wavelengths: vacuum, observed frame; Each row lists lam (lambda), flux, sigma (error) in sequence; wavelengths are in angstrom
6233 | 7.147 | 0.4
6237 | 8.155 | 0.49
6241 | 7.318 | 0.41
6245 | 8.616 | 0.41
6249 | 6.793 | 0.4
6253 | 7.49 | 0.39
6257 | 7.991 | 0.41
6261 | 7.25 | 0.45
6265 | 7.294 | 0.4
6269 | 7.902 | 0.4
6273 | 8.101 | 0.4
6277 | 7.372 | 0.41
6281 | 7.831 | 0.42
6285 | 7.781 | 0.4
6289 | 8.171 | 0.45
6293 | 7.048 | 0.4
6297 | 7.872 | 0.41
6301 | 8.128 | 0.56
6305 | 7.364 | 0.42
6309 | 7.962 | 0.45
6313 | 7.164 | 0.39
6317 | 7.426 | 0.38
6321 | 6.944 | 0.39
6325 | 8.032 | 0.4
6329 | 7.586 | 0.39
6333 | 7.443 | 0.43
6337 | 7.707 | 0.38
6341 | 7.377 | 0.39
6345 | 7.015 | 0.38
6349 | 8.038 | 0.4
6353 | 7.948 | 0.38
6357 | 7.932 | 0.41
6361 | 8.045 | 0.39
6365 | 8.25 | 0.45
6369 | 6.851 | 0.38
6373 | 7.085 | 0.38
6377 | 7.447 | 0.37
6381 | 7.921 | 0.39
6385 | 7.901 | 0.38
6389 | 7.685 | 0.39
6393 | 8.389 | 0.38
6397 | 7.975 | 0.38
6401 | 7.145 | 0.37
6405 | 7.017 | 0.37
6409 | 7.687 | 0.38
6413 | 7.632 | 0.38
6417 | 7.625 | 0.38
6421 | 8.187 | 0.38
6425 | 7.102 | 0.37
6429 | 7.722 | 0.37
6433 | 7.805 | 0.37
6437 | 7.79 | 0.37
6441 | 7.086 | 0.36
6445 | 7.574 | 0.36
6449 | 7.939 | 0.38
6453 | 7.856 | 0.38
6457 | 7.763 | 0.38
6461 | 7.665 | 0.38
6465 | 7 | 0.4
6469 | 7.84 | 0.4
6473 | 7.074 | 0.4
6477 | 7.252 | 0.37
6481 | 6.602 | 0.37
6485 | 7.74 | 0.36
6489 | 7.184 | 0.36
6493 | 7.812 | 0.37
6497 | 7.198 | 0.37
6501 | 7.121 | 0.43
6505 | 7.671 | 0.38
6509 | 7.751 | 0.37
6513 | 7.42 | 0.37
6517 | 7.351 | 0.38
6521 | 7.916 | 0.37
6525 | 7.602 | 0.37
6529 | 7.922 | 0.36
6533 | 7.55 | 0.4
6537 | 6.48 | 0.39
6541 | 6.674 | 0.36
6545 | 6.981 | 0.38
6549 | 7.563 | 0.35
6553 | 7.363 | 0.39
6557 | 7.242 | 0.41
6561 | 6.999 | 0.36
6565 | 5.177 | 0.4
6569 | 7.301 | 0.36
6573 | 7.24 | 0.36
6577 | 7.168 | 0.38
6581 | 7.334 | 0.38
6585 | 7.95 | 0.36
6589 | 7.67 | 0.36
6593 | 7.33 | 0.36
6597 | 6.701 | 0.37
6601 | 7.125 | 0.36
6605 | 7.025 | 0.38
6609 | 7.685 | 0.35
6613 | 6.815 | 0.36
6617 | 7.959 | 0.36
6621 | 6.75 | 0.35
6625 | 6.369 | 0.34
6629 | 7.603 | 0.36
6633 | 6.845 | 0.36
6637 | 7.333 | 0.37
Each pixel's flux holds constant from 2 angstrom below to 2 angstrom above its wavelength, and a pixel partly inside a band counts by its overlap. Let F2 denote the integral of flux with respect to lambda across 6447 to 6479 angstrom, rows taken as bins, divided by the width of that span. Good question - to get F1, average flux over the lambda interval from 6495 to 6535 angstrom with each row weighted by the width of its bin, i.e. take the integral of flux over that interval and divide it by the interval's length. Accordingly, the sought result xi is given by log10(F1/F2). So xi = 0.00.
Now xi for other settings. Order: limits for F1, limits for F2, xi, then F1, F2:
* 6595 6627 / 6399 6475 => -0.03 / 7.05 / 7.55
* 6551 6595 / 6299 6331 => -0.02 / 7.16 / 7.58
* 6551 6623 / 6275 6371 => -0.03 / 7.16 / 7.64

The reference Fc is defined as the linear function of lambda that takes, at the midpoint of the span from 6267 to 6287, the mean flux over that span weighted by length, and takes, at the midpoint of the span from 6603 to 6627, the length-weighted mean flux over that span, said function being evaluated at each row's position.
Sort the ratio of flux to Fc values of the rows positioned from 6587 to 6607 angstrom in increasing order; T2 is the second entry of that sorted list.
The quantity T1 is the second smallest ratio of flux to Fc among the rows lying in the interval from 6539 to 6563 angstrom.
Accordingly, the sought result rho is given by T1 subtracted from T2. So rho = 0.02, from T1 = 0.964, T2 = 0.99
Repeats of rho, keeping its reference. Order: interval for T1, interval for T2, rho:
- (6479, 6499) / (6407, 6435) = 0.04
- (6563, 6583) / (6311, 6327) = -0.07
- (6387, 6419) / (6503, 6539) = 0.06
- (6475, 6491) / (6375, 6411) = -0.03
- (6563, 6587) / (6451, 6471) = 0.03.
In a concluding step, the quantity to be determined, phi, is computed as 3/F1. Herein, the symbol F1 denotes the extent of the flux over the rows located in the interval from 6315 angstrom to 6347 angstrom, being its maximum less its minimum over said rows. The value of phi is 2.8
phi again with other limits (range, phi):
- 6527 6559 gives 2.1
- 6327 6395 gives 2.0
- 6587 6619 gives 2.4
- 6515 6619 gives 1.1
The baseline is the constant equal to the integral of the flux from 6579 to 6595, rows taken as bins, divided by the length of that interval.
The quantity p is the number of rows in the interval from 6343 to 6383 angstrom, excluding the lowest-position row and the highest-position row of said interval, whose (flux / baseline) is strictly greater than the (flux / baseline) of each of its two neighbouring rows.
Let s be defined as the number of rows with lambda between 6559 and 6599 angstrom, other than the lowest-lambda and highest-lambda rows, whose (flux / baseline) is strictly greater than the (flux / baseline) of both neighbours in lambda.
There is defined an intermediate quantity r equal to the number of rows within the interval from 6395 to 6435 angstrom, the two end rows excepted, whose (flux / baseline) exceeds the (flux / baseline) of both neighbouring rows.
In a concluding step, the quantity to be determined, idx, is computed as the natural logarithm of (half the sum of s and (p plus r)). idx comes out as 1.10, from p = 2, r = 2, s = 2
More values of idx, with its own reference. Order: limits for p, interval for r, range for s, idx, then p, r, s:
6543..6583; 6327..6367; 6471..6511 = 1.25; 2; 2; 3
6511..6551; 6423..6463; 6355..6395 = 1.10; 2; 2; 2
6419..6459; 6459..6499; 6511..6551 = 1.39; 2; 4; 2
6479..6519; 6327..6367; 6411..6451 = 1.25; 3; 2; 2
